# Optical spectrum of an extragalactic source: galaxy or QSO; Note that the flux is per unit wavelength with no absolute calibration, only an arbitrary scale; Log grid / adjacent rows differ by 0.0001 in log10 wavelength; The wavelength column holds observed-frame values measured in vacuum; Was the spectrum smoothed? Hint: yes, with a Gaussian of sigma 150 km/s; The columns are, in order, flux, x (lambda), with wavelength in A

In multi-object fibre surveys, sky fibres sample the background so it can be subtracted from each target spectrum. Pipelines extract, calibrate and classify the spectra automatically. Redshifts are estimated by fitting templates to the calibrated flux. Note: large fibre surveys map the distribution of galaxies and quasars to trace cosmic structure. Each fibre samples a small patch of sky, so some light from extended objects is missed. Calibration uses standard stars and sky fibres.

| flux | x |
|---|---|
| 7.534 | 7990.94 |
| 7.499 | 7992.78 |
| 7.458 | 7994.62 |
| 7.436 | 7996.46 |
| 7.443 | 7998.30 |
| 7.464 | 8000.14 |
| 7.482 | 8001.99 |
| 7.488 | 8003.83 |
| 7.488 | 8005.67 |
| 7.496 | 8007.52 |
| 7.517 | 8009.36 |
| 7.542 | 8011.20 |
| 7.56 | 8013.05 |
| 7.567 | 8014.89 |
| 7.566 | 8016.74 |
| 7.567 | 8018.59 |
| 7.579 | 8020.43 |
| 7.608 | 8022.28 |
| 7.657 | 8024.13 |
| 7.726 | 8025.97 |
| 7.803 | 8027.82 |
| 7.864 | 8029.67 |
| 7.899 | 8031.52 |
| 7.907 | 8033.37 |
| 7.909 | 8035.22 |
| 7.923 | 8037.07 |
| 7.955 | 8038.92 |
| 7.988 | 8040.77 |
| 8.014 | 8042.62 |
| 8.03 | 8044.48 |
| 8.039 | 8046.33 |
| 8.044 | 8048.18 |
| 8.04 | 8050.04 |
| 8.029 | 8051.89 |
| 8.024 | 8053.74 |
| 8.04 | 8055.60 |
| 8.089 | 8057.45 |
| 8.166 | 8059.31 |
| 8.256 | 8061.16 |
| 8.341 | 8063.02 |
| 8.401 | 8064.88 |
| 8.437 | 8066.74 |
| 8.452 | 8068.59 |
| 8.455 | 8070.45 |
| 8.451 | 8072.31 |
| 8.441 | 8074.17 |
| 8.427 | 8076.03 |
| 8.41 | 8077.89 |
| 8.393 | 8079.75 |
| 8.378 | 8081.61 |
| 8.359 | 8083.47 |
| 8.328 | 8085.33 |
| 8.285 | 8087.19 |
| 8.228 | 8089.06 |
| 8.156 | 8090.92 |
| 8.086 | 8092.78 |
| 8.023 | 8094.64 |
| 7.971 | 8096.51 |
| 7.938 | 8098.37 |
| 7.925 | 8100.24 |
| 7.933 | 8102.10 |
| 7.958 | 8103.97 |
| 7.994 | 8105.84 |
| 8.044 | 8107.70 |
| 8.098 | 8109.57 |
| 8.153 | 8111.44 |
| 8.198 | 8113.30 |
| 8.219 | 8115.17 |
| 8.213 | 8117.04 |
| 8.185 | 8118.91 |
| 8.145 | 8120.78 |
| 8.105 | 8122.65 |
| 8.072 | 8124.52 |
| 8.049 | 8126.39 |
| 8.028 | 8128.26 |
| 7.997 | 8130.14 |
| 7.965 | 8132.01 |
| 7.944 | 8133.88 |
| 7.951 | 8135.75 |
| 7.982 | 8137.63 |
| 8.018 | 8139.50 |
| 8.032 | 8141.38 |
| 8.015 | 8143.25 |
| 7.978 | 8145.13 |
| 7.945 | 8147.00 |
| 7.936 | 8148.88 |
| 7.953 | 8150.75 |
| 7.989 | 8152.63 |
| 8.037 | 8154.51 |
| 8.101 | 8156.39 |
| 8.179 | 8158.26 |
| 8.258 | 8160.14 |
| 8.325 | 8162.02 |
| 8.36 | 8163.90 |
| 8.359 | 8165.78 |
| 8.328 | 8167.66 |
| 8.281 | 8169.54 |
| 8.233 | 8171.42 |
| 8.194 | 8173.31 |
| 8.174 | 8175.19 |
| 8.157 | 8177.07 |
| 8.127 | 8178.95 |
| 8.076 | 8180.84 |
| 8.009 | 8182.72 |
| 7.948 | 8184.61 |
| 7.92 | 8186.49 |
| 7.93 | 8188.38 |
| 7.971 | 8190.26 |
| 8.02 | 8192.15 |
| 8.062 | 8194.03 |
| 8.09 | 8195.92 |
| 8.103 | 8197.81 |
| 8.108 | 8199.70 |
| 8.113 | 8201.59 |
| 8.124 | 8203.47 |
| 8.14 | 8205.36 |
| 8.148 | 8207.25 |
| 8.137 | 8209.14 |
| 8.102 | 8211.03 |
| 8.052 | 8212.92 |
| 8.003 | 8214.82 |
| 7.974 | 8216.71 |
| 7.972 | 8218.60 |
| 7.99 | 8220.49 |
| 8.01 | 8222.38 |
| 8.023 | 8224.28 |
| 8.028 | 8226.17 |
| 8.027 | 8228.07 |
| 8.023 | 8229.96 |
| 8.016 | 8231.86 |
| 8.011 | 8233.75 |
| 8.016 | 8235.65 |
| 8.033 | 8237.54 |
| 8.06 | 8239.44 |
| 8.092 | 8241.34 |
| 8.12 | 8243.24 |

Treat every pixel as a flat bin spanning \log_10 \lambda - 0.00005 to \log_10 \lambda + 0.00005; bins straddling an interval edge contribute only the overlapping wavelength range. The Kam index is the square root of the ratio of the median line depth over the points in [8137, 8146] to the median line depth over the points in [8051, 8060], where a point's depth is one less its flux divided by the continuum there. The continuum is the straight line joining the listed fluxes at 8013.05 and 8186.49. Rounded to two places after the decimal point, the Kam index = 0.68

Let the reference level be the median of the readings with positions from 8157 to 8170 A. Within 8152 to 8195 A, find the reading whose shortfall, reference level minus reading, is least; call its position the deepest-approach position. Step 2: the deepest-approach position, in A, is 8163.90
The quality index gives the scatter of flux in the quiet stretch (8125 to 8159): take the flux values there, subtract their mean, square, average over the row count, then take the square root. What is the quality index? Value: 0.060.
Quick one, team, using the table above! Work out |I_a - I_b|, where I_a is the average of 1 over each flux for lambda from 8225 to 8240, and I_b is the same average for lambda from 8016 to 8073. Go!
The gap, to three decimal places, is 0.000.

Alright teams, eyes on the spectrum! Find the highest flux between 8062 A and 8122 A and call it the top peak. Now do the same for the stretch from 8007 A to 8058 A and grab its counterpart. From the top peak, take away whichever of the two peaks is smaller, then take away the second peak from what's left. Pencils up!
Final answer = -7.7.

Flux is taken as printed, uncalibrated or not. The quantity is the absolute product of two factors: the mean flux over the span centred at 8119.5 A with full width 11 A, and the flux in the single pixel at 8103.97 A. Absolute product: 64.9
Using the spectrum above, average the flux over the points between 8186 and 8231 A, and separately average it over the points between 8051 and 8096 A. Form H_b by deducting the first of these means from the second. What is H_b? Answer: 0.2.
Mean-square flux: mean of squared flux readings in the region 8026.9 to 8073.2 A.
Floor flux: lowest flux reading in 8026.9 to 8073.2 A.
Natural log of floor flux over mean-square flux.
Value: -2.13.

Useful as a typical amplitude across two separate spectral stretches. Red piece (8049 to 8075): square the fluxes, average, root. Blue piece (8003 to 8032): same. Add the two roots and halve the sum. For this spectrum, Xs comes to 7.94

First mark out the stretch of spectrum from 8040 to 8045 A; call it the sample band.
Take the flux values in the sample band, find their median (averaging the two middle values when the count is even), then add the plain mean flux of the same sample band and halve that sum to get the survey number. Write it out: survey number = 8.01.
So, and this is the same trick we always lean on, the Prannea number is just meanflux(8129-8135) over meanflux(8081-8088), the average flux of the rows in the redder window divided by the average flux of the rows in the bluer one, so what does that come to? 0.96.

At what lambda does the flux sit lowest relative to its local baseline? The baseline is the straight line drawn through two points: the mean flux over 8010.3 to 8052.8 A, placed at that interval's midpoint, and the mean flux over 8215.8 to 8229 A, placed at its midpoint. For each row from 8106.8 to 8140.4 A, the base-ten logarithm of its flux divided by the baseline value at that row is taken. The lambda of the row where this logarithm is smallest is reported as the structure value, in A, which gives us 8133.88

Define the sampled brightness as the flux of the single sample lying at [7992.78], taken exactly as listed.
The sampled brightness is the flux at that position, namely 7.499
